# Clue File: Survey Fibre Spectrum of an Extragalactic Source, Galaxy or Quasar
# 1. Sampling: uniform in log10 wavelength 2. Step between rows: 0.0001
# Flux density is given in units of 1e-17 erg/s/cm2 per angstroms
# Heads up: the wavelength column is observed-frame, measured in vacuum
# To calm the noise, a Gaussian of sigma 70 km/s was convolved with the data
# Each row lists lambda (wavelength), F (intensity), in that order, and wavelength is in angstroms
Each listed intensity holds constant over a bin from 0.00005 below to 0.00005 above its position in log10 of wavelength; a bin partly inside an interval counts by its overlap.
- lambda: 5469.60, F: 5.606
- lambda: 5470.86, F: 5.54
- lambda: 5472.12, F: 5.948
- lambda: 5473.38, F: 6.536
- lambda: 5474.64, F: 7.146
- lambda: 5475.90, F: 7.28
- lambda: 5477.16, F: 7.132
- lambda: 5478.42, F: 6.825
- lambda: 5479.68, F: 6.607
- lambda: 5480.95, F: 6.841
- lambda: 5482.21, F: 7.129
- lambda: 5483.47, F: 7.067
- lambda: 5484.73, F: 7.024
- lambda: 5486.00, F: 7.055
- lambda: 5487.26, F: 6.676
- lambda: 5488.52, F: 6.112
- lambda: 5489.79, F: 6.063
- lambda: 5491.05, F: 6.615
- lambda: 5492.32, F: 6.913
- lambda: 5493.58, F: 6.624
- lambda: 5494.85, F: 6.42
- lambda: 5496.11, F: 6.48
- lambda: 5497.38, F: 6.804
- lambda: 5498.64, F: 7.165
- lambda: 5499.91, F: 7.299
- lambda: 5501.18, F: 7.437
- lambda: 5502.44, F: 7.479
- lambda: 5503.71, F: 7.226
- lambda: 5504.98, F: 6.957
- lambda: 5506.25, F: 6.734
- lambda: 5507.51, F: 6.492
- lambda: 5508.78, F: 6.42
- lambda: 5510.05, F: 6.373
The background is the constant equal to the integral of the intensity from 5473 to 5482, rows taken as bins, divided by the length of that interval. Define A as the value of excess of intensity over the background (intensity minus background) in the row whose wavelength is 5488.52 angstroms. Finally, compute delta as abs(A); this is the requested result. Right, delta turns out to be 0.82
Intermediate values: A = -0.82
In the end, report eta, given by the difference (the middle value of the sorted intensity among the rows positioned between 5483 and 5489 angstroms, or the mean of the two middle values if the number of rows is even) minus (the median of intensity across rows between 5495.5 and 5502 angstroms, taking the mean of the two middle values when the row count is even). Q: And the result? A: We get -0.14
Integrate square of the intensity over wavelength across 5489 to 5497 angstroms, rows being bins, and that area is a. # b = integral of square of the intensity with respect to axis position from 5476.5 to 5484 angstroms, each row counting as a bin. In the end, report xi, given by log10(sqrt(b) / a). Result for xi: -1.25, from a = 340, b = 361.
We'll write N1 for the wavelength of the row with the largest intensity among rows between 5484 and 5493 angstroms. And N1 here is 5486.00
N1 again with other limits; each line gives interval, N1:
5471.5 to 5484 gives 5475.90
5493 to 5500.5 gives 5499.91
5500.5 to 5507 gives 5502.44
